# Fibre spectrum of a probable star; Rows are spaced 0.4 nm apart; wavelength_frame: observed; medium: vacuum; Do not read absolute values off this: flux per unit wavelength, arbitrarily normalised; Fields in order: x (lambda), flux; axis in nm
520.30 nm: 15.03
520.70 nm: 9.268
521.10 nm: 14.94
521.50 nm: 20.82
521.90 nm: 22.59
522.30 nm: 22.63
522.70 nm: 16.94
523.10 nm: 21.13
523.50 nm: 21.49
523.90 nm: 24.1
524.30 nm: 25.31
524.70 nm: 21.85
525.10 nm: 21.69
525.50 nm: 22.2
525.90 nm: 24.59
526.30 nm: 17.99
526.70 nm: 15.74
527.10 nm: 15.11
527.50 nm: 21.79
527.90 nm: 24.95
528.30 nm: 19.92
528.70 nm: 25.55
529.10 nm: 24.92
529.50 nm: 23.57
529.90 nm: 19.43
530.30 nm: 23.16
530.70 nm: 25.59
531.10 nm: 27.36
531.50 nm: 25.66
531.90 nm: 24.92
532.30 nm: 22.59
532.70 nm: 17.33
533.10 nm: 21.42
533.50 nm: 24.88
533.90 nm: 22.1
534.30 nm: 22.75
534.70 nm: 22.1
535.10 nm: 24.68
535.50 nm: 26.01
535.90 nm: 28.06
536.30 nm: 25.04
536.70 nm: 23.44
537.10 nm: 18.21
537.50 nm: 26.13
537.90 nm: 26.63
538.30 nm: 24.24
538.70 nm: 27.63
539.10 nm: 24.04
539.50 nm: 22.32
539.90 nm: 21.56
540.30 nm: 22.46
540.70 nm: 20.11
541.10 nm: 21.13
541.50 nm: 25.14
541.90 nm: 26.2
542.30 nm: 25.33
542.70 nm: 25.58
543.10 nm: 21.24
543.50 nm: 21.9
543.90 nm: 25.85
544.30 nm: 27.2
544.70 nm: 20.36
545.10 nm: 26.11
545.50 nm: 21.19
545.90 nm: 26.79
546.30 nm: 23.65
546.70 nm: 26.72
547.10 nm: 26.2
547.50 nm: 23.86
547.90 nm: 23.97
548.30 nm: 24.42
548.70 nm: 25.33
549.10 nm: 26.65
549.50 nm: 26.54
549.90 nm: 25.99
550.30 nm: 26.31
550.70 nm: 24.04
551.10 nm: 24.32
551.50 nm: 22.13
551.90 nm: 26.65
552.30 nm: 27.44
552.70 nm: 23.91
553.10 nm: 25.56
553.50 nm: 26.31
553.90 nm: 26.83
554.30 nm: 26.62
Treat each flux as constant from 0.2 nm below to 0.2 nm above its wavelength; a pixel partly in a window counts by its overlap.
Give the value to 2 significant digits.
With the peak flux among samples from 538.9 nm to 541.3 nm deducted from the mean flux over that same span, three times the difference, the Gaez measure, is -6.3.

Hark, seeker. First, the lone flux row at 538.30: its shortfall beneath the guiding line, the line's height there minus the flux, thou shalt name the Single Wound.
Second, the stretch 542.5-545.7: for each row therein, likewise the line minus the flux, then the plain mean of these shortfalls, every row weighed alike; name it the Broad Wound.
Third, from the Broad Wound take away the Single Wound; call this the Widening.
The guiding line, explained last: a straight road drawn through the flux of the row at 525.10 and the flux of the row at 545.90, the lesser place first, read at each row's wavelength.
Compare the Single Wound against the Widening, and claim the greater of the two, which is 2.0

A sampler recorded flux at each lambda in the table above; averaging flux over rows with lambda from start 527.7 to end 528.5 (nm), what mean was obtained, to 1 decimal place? 22.4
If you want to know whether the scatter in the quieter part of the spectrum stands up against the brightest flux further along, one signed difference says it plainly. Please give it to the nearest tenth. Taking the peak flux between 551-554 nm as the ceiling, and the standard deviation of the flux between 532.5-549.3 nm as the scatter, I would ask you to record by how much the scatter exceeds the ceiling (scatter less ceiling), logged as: -24.9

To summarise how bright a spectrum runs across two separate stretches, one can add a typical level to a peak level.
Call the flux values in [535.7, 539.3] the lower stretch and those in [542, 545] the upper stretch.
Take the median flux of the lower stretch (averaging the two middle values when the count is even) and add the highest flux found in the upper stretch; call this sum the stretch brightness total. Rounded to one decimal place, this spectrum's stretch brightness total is 52.2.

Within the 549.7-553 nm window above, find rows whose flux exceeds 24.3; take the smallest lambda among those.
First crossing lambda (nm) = 549.90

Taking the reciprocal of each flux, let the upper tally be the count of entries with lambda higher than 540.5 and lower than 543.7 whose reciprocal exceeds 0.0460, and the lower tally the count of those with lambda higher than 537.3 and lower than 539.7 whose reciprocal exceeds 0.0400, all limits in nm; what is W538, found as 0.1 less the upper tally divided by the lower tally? -0.9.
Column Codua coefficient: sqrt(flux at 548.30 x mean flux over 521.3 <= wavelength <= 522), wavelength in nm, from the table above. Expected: 23.0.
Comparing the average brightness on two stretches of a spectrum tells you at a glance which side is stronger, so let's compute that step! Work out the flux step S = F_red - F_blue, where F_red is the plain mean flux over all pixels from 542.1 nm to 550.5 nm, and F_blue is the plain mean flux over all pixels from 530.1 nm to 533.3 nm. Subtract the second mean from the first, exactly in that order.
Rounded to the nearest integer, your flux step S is 1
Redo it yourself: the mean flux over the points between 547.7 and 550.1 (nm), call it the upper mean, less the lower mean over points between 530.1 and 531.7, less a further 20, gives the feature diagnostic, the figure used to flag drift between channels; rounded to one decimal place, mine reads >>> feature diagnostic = -20.0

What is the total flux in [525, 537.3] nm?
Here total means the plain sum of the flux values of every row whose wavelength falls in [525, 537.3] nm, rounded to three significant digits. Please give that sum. 703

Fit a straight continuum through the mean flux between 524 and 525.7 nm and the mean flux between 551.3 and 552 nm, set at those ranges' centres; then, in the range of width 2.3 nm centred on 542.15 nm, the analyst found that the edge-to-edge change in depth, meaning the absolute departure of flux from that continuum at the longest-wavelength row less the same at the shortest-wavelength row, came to 0.0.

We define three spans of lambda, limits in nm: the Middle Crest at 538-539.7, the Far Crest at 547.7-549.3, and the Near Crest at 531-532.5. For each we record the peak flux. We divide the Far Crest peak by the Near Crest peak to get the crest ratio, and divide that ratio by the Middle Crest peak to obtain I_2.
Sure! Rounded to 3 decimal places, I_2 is 0.035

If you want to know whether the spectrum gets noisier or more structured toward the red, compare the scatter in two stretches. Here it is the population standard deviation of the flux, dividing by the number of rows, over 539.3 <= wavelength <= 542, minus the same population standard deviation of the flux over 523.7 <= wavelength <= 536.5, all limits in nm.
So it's -1.1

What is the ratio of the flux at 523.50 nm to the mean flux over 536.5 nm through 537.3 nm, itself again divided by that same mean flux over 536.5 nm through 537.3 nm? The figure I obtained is 0.0496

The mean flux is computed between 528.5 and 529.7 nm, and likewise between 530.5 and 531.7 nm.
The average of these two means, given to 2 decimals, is 25.44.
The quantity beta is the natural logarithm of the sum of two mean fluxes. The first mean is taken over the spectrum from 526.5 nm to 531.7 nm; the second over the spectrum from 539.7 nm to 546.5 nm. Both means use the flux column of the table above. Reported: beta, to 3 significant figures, 3.83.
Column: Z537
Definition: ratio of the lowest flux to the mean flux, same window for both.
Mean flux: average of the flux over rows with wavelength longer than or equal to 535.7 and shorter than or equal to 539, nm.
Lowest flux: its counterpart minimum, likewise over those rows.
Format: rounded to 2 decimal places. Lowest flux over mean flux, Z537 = 0.73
